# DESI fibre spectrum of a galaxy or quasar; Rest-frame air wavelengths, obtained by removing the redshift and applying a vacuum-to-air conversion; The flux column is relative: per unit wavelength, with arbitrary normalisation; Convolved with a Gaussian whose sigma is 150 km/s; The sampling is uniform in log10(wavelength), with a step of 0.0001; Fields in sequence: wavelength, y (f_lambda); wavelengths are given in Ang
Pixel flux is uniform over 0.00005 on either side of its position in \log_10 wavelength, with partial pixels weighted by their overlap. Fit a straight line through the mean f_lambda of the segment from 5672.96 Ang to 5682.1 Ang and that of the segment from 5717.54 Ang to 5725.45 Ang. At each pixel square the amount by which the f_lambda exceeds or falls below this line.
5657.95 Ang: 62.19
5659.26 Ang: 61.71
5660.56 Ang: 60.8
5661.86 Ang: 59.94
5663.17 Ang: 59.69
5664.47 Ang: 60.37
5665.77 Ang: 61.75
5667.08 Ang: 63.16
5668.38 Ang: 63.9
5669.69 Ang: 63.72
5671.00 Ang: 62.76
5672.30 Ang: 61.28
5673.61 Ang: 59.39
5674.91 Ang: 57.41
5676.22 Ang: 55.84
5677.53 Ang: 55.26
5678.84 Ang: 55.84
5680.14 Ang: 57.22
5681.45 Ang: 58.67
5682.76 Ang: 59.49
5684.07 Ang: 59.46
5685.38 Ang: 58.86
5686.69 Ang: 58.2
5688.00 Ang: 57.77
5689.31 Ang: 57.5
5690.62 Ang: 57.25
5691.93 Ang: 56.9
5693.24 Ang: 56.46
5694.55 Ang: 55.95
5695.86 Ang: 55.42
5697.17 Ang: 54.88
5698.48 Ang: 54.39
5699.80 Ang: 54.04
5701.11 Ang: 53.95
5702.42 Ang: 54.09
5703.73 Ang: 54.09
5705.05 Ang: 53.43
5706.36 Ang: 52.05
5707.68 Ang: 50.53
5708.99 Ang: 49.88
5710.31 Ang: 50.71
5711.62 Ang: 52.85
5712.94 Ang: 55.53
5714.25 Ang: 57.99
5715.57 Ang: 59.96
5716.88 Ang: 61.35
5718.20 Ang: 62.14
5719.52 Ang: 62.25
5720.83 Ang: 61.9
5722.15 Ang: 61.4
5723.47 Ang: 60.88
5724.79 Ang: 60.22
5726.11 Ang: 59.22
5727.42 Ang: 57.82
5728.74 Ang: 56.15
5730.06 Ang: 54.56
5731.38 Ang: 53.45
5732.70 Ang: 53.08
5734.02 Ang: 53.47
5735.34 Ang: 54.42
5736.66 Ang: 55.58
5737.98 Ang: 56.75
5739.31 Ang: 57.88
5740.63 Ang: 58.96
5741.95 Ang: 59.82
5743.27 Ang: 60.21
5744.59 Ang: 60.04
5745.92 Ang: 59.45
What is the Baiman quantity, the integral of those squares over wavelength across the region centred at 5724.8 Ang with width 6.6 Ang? 37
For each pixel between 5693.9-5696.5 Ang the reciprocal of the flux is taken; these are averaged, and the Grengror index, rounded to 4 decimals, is 0.0180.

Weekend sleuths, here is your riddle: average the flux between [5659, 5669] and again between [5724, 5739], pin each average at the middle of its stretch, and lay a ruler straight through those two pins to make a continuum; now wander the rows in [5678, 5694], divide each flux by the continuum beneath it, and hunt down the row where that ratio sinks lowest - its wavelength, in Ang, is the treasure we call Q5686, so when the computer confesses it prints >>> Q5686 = 5678.84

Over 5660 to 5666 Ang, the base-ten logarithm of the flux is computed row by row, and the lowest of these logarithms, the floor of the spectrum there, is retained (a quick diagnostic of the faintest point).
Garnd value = 1.78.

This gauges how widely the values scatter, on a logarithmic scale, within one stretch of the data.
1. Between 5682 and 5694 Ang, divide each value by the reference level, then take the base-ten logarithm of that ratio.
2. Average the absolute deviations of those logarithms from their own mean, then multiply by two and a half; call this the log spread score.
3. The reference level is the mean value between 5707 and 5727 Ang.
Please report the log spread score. 0.017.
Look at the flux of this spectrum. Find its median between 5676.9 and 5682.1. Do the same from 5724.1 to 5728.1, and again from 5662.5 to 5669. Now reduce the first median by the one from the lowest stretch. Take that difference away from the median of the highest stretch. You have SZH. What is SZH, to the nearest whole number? 64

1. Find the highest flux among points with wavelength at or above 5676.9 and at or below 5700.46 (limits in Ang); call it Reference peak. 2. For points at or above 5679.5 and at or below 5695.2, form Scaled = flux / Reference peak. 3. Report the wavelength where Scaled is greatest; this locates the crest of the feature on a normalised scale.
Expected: 5682.76 Ang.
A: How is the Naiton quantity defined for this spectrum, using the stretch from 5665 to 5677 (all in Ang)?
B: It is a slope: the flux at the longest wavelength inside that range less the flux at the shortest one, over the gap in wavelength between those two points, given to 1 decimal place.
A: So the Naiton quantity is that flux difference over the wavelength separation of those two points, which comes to -0.6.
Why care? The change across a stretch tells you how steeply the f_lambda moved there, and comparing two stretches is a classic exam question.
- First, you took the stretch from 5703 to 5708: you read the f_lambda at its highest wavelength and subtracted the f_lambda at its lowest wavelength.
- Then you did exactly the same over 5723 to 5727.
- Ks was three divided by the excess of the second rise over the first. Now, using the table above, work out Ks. 1.6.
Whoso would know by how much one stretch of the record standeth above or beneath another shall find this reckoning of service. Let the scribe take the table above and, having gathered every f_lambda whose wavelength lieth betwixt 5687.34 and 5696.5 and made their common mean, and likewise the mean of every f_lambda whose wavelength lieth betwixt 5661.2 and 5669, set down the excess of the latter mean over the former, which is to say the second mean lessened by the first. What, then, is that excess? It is 4.7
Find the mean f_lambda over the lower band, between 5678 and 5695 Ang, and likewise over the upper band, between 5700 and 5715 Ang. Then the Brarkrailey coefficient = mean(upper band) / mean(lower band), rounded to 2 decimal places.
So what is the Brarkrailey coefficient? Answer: 0.92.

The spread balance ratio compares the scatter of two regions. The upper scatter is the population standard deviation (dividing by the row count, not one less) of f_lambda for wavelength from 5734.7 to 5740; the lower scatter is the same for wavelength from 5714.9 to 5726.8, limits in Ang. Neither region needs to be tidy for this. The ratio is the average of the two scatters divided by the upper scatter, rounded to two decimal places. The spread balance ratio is 0.88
